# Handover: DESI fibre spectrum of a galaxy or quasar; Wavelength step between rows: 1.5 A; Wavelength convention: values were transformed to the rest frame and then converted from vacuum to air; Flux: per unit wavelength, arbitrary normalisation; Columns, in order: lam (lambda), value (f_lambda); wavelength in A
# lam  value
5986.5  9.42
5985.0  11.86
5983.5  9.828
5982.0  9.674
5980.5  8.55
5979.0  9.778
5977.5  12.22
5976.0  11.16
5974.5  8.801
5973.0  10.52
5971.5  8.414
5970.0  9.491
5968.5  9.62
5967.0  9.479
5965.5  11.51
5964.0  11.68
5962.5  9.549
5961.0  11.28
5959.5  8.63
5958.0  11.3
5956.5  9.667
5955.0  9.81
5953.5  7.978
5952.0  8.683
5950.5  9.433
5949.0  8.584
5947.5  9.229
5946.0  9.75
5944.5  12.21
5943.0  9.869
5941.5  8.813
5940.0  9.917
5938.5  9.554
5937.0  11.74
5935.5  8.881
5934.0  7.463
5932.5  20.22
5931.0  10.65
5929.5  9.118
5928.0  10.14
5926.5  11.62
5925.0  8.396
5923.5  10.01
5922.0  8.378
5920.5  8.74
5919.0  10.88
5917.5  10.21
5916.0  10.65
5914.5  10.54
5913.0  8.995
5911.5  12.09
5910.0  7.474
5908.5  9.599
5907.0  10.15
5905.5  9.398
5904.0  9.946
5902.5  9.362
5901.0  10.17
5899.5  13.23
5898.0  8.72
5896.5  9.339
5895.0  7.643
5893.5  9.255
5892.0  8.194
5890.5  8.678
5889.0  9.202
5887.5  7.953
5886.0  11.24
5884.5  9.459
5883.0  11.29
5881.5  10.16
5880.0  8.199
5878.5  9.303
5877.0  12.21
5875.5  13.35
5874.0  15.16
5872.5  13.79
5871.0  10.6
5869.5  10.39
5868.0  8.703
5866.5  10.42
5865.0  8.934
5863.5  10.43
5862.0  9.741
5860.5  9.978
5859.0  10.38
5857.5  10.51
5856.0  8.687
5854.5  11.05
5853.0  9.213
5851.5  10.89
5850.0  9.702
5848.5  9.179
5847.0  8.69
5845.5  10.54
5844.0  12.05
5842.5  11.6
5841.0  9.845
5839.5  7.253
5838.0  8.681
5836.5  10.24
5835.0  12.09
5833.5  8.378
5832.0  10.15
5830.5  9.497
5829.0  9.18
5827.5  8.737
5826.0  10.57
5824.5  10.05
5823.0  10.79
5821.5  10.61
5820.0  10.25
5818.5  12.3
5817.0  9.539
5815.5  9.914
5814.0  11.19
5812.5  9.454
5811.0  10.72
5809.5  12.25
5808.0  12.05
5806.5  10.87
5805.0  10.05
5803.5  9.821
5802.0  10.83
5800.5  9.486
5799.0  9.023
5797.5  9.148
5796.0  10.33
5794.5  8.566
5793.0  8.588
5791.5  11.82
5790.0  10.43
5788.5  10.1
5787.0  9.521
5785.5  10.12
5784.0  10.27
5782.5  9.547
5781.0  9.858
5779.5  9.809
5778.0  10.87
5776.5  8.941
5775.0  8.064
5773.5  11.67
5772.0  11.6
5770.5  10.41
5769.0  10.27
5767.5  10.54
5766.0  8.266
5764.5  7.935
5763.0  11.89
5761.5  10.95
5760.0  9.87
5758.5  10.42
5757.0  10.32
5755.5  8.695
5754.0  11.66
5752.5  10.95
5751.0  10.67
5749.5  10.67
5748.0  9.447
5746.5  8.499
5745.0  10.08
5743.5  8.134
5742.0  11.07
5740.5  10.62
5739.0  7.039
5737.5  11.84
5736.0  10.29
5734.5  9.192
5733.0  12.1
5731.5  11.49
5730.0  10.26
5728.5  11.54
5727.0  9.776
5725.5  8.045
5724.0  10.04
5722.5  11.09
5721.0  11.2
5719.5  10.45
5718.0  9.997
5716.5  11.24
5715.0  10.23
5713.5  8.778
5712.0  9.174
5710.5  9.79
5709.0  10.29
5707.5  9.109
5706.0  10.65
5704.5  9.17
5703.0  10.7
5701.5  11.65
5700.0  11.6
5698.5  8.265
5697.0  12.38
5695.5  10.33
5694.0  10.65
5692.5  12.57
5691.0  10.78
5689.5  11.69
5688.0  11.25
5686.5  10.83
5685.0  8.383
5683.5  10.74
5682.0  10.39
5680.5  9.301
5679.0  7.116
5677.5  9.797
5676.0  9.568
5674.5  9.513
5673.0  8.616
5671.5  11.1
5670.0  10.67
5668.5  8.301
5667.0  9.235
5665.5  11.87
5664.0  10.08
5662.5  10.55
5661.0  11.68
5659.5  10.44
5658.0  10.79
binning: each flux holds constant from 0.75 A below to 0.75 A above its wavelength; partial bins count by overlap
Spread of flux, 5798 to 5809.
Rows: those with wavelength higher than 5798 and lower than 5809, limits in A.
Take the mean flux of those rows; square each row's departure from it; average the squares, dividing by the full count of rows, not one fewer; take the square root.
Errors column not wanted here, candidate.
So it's 0.95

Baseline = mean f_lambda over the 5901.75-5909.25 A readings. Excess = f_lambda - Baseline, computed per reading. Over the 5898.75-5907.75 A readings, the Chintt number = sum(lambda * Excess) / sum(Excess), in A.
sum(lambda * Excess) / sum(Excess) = 5900.1 A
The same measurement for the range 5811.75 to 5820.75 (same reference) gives 5817.4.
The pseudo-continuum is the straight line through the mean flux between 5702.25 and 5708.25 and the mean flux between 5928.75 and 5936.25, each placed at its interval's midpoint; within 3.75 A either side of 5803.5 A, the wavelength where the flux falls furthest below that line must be 5800.5 A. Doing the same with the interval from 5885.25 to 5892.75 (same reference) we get 5887.5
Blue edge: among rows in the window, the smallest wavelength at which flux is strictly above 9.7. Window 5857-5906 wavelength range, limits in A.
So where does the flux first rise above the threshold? 5857.5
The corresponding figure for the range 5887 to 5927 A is 5899.5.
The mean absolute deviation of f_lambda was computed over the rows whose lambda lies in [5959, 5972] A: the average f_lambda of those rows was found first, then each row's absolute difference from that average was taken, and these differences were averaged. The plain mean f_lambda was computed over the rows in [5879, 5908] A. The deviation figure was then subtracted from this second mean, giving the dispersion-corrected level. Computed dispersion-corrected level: 8.54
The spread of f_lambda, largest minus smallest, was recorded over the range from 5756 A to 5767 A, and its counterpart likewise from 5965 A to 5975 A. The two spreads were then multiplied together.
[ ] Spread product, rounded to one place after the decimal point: 12.2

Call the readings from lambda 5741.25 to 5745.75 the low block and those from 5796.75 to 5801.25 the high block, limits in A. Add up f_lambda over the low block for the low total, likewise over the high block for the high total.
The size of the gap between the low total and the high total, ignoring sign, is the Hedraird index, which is 1.6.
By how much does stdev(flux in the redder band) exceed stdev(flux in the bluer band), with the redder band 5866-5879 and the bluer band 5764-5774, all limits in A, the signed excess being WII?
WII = 0.7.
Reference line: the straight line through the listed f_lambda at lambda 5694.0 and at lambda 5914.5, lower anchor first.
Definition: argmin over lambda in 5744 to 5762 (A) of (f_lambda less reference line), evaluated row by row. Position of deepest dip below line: 5746.5 A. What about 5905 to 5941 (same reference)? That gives 5910.0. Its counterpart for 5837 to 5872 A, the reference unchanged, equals 5839.5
